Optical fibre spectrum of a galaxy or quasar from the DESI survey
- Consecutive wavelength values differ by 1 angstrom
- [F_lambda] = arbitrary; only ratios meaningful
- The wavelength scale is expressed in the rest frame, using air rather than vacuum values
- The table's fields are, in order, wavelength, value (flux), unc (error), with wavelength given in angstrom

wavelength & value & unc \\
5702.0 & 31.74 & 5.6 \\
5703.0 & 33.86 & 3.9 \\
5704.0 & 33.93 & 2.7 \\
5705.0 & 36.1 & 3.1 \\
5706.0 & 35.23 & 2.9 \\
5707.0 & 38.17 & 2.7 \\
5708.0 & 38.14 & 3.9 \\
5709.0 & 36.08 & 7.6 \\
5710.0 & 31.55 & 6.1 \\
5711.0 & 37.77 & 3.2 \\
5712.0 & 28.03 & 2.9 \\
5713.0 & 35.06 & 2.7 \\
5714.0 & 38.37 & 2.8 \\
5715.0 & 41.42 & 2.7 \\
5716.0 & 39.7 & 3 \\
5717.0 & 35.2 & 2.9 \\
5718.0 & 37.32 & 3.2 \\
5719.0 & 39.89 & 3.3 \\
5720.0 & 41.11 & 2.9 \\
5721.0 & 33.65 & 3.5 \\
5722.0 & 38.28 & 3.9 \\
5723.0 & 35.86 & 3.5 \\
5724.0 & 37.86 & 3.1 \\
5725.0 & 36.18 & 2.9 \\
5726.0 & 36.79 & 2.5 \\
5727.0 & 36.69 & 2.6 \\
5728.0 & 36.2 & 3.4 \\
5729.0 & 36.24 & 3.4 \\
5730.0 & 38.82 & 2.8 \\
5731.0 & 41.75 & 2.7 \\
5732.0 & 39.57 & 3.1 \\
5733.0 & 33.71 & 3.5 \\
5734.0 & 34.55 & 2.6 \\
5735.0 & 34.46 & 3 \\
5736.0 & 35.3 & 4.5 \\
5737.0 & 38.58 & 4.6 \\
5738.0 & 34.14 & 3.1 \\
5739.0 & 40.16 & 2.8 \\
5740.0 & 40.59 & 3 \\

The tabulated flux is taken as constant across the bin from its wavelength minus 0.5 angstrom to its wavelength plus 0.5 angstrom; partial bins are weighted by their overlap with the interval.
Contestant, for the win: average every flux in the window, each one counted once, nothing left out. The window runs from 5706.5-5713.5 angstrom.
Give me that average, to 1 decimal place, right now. 35.0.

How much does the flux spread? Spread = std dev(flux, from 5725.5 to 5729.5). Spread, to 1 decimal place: 0.3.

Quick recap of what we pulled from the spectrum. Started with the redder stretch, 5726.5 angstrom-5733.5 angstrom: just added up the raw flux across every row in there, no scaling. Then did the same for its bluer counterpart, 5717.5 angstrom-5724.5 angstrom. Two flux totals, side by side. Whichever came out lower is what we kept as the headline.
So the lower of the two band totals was 263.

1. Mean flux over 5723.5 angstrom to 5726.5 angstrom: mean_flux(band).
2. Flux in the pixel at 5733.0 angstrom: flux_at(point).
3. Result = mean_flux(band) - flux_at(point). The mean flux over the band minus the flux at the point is 3.2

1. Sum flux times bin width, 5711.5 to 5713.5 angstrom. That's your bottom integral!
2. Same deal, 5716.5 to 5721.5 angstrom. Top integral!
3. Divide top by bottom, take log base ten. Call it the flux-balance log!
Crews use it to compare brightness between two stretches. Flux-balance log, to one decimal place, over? 0.5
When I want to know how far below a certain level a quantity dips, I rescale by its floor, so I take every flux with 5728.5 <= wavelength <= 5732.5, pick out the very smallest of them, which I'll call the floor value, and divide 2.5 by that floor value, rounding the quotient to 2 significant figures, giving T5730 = 0.069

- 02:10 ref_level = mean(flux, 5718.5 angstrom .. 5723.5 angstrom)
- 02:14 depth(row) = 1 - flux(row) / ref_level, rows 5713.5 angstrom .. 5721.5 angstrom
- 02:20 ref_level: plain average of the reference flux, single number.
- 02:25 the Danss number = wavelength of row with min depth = 5715.0 angstrom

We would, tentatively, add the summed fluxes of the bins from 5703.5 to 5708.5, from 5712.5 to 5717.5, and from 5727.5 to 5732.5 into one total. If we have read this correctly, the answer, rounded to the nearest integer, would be 564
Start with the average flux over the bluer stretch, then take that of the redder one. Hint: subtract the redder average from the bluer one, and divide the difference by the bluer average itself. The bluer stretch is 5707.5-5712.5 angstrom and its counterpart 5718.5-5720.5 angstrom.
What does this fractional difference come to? -0.18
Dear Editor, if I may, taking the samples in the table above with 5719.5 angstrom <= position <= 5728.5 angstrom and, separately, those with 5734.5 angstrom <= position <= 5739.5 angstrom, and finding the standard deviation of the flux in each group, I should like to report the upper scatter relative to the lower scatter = 1.3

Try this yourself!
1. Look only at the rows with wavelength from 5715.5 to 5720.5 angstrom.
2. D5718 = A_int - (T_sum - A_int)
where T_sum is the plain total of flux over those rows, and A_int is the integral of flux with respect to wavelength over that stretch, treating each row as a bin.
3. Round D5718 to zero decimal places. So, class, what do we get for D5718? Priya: 193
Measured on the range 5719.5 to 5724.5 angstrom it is 187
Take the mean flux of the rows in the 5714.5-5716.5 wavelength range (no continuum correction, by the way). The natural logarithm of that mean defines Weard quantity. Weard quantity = 3.70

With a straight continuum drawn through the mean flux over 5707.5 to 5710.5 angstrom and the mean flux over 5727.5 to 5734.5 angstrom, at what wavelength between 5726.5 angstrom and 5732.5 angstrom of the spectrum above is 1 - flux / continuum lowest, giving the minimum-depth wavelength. 5731.0 angstrom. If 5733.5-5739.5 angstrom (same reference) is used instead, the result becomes 5739.0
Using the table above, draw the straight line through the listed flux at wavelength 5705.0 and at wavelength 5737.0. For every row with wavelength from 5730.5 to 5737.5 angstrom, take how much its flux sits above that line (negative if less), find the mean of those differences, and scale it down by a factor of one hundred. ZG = -0.015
